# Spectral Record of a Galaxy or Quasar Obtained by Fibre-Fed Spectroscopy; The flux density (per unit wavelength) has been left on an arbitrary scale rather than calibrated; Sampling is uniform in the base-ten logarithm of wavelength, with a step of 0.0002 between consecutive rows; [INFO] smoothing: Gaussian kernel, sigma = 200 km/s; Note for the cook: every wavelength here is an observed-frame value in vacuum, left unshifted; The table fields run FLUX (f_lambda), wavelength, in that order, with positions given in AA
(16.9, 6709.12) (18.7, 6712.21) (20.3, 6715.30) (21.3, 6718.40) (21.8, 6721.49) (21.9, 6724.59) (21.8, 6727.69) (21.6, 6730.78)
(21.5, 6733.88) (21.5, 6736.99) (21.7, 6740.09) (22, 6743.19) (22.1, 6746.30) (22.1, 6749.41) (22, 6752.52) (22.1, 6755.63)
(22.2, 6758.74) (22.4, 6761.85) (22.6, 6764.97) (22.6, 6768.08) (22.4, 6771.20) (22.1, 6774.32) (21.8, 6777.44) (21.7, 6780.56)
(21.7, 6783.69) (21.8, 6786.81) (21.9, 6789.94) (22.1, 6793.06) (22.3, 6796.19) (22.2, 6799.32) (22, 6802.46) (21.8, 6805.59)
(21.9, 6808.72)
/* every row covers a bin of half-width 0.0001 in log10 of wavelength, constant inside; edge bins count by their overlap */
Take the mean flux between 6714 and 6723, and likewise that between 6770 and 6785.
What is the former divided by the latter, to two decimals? 0.96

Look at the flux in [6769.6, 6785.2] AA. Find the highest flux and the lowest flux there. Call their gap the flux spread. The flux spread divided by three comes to 0.23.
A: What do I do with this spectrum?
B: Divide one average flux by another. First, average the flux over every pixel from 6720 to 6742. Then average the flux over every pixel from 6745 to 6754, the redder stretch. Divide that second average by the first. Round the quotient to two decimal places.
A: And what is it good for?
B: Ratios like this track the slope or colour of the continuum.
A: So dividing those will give 1.02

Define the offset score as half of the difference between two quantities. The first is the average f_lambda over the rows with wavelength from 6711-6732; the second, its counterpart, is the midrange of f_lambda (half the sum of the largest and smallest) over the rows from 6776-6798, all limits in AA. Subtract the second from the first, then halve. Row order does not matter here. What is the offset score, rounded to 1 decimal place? -0.5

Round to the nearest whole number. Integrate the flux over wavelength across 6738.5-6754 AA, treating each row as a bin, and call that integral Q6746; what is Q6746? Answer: 341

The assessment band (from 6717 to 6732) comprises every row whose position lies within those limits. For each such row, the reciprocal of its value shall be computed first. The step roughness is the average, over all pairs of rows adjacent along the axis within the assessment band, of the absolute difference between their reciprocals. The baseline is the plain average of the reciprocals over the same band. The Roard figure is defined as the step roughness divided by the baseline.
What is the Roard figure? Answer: 0.010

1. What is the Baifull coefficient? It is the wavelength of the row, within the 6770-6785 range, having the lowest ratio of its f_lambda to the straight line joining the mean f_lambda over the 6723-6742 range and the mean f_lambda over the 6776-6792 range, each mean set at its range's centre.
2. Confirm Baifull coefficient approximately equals 6783.69 AA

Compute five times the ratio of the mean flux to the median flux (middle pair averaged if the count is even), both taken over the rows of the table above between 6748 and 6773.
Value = 5.00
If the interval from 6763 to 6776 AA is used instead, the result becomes 4.98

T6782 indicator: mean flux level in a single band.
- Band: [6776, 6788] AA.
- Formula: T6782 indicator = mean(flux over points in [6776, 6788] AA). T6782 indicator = 21.75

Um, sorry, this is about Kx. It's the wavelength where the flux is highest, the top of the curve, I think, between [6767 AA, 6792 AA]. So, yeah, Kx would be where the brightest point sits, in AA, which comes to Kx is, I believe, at 6768.08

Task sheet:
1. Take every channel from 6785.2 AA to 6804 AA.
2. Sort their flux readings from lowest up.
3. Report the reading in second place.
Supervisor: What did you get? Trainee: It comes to 21.9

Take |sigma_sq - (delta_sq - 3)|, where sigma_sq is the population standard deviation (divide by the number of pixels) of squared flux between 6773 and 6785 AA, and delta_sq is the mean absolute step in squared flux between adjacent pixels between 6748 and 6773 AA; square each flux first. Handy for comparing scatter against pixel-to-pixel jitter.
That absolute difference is 4.4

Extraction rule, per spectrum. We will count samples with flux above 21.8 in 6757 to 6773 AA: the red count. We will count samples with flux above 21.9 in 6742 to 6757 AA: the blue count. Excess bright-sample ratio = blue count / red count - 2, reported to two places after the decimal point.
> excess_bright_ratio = -1.00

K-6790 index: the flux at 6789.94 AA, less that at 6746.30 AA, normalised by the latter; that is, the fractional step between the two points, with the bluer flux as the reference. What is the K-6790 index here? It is -0.0090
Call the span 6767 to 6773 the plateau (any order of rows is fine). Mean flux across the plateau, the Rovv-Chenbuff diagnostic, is 22.5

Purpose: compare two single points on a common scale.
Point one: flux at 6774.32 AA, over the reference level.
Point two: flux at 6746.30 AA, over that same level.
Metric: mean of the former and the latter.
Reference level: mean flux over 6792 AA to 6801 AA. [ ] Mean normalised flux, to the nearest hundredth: 1.00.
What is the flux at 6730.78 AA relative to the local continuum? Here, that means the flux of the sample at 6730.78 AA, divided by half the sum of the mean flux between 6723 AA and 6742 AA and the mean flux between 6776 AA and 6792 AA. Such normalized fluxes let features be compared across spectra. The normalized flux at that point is 0.99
